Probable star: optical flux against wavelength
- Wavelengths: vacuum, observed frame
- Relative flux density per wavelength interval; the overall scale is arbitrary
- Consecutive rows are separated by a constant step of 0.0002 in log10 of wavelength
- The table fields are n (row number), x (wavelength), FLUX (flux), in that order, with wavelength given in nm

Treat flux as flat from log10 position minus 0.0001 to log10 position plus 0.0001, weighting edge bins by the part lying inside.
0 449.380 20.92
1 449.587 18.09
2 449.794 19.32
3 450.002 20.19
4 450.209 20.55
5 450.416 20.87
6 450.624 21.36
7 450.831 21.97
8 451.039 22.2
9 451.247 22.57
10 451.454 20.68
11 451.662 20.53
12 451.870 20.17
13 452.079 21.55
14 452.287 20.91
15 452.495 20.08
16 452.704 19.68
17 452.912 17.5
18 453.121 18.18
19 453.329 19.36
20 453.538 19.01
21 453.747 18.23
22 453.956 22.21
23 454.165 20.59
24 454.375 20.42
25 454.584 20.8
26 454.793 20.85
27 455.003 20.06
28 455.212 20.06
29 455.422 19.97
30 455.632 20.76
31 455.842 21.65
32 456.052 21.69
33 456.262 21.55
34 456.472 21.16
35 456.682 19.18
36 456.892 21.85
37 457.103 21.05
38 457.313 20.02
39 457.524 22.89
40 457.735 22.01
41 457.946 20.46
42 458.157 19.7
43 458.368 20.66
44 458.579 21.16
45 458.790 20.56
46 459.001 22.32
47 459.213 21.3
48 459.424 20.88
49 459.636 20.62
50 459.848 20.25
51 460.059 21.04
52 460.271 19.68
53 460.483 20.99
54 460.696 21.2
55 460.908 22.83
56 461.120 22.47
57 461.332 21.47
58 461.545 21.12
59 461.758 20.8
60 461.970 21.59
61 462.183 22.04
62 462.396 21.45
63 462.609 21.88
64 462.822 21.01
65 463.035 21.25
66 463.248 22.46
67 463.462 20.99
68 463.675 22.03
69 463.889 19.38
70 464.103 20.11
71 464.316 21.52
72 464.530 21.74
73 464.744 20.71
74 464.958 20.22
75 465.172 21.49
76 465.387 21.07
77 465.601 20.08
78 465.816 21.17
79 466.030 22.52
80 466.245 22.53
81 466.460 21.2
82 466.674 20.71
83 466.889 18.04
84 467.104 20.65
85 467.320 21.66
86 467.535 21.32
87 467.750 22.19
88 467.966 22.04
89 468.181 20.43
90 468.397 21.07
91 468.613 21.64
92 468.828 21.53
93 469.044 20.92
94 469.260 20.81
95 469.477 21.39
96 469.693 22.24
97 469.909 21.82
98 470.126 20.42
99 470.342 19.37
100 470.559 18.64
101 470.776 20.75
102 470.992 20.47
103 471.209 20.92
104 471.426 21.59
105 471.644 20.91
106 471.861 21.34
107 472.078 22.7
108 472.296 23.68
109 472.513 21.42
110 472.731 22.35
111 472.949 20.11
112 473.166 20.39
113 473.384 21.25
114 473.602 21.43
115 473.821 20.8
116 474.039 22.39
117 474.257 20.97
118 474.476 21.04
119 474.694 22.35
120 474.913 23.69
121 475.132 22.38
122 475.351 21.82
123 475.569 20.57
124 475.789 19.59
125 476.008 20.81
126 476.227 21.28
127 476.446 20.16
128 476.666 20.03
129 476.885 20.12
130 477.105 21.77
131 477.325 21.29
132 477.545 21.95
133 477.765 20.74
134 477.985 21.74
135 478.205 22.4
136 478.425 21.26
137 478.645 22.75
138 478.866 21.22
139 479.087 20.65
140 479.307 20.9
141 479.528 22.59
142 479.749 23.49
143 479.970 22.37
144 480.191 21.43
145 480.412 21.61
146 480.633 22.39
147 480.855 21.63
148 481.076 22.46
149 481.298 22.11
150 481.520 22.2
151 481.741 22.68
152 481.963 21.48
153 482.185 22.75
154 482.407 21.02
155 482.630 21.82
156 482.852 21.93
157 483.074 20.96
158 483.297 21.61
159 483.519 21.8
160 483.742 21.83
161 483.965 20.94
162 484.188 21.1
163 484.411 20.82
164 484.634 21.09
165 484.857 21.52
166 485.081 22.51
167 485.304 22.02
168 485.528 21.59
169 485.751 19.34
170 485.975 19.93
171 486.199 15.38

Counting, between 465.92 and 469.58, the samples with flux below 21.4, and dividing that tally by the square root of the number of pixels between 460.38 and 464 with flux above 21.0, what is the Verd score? 2.77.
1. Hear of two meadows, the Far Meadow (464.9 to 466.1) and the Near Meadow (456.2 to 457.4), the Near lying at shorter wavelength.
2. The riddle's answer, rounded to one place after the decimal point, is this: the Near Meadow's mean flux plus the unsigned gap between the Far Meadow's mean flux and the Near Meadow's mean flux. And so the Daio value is 21.1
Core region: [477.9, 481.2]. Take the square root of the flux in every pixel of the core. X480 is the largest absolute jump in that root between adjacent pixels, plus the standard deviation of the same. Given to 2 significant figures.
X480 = 0.26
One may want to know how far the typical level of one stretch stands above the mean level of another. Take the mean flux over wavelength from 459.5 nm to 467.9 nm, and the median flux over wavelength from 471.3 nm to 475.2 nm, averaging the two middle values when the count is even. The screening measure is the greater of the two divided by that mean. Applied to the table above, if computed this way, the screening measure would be 1.012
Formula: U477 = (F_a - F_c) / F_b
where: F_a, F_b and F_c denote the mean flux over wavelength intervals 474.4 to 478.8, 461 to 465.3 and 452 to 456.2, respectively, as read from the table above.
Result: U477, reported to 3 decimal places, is 0.057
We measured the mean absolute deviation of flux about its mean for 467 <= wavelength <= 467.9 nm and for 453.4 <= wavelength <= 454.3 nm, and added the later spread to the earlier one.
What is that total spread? 1.86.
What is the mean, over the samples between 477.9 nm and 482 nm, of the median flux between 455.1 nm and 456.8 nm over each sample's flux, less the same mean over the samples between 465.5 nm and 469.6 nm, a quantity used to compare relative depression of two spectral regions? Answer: -0.038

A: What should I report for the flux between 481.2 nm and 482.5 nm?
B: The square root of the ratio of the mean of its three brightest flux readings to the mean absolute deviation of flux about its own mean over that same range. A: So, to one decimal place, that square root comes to 6.5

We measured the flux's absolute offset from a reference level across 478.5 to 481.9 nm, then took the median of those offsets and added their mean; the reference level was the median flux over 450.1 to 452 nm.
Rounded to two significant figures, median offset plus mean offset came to 2.5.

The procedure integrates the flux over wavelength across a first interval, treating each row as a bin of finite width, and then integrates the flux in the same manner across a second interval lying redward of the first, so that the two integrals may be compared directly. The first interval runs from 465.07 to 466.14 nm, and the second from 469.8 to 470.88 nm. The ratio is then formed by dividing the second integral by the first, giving 0.96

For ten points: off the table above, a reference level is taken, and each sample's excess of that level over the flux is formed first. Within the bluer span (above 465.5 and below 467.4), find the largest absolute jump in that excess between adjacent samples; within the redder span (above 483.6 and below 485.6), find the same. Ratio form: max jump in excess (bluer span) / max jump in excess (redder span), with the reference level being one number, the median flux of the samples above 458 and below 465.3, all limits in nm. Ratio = 2.7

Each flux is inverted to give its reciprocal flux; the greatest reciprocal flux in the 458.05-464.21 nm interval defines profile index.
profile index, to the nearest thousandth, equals 0.052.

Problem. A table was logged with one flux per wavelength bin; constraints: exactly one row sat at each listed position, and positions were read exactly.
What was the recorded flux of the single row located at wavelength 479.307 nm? 20.9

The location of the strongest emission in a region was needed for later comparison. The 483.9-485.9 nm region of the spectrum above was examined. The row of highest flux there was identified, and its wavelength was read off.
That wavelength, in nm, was 485.081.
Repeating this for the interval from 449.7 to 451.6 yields 451.247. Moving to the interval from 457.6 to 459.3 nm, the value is 459.001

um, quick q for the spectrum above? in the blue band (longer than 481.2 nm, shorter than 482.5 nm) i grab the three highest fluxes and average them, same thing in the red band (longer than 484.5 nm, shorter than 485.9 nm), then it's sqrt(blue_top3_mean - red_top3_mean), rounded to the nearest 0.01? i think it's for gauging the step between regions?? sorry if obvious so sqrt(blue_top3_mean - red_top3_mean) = 0.71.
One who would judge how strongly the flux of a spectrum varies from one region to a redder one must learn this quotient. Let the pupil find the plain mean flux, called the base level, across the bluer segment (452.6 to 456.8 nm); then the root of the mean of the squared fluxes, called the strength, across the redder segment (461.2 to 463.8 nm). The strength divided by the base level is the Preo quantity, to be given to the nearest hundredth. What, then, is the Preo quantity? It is 1.07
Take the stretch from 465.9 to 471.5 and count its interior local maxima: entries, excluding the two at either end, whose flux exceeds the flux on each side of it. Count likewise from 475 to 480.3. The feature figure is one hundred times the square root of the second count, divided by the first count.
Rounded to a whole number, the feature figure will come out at 41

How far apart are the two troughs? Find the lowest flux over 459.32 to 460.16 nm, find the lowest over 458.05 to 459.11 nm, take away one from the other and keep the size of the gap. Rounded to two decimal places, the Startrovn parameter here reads 0.55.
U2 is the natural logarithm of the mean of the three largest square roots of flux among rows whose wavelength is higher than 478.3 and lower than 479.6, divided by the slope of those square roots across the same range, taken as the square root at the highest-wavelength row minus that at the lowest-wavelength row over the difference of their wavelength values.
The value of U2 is 3.6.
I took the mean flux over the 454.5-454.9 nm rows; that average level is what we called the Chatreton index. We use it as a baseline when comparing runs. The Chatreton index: 20.8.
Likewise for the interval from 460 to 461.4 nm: 21.4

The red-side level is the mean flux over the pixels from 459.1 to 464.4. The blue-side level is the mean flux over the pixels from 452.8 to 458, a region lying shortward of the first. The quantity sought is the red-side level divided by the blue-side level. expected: 1.037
